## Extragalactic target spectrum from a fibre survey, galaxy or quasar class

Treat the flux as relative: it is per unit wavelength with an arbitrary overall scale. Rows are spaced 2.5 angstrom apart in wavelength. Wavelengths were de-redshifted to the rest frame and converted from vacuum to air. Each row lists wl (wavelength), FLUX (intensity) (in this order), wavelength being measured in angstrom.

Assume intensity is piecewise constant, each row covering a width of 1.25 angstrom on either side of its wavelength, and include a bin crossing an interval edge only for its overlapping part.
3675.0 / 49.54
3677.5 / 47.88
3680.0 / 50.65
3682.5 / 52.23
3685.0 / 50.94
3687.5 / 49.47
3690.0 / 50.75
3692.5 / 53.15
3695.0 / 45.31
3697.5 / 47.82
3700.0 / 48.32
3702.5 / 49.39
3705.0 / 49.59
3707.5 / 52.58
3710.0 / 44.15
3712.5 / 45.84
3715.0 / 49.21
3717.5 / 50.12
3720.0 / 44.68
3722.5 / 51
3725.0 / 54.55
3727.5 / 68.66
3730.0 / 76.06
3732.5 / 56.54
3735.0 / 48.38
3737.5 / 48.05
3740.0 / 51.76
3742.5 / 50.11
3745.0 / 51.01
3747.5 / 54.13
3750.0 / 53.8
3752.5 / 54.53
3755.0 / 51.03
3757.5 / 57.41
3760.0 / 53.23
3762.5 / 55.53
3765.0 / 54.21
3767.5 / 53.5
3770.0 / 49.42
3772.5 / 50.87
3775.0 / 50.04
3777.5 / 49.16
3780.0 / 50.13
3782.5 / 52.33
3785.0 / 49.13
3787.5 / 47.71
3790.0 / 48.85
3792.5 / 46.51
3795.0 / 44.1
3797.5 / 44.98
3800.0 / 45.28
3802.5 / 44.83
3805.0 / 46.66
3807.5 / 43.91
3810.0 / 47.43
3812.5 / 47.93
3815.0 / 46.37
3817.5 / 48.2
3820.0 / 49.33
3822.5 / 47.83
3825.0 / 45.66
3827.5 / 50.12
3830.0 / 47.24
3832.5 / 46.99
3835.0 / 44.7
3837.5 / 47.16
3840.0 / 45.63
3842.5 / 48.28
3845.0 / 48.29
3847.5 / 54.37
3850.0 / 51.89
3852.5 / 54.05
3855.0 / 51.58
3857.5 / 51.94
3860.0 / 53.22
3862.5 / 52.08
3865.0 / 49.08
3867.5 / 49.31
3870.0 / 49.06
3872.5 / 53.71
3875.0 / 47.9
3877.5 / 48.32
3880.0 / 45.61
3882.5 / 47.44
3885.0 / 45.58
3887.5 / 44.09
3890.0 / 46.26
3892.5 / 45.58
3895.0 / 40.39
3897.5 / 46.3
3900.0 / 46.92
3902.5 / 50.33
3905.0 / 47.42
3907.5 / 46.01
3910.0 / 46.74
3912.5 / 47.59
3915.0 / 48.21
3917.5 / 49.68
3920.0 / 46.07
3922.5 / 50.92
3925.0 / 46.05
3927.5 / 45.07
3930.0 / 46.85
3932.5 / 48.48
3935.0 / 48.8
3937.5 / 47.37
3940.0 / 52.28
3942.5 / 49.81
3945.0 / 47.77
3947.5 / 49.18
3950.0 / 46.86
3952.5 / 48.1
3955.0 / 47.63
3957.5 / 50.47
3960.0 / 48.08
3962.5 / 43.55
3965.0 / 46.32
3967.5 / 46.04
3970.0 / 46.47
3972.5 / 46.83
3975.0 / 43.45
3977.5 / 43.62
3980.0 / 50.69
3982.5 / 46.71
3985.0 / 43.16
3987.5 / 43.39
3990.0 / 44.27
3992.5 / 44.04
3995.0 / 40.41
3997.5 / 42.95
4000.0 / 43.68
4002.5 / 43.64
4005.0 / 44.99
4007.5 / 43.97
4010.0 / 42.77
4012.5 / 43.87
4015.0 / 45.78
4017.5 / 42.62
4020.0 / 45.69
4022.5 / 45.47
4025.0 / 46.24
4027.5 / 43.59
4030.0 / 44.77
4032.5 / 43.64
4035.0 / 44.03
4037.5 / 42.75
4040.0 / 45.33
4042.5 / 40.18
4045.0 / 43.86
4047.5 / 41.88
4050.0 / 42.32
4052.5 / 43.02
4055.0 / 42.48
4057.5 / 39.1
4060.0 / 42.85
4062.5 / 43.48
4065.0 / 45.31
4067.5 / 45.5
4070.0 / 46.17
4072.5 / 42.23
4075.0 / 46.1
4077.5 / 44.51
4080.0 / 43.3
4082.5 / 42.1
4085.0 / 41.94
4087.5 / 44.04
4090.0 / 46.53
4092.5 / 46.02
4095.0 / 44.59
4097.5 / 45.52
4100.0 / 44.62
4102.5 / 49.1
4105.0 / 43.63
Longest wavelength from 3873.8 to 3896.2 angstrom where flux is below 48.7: 3895.0 angstrom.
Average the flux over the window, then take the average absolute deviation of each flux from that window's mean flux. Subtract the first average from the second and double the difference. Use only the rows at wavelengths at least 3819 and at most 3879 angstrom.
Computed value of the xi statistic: -94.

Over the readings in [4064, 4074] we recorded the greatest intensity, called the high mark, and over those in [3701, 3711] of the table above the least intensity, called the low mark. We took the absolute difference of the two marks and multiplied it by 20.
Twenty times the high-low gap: 40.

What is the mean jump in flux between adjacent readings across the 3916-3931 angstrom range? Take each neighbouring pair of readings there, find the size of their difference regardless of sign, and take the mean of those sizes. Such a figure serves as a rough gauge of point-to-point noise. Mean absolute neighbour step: 3.2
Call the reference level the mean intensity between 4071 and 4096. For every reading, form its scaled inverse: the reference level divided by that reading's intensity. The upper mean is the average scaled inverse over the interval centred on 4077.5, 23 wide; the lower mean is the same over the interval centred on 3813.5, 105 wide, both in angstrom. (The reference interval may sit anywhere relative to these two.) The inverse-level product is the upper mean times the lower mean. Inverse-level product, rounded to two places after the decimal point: 0.91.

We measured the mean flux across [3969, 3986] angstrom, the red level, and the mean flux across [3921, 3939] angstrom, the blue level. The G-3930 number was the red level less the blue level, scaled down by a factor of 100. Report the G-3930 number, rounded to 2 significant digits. -0.018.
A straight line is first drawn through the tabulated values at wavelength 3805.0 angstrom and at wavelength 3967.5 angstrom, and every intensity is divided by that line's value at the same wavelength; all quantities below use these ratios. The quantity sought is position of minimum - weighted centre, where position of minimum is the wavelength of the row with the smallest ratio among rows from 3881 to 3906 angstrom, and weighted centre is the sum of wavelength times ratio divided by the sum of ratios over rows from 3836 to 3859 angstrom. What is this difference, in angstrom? 47.2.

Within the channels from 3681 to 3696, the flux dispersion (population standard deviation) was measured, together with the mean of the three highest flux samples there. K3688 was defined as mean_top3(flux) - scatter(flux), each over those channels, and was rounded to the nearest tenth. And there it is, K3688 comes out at 49.6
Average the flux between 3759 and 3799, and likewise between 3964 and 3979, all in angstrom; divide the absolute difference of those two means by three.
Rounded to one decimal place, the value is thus 1.5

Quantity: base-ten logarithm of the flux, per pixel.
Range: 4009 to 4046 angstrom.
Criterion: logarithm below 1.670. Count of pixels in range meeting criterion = 15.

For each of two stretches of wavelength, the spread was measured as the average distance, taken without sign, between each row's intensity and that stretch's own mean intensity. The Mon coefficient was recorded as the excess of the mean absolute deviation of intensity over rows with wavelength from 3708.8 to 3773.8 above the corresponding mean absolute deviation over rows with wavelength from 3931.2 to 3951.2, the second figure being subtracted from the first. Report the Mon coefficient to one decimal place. 3.1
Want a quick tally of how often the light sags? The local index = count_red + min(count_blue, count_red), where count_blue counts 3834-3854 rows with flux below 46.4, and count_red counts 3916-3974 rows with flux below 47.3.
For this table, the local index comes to 12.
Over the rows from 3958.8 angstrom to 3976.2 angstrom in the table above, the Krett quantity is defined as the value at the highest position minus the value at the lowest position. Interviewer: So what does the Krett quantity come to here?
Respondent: -4.6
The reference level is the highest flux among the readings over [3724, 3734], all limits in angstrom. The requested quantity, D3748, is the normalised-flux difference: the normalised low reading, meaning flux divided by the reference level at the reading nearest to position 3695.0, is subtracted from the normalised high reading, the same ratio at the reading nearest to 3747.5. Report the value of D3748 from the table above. 0.12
